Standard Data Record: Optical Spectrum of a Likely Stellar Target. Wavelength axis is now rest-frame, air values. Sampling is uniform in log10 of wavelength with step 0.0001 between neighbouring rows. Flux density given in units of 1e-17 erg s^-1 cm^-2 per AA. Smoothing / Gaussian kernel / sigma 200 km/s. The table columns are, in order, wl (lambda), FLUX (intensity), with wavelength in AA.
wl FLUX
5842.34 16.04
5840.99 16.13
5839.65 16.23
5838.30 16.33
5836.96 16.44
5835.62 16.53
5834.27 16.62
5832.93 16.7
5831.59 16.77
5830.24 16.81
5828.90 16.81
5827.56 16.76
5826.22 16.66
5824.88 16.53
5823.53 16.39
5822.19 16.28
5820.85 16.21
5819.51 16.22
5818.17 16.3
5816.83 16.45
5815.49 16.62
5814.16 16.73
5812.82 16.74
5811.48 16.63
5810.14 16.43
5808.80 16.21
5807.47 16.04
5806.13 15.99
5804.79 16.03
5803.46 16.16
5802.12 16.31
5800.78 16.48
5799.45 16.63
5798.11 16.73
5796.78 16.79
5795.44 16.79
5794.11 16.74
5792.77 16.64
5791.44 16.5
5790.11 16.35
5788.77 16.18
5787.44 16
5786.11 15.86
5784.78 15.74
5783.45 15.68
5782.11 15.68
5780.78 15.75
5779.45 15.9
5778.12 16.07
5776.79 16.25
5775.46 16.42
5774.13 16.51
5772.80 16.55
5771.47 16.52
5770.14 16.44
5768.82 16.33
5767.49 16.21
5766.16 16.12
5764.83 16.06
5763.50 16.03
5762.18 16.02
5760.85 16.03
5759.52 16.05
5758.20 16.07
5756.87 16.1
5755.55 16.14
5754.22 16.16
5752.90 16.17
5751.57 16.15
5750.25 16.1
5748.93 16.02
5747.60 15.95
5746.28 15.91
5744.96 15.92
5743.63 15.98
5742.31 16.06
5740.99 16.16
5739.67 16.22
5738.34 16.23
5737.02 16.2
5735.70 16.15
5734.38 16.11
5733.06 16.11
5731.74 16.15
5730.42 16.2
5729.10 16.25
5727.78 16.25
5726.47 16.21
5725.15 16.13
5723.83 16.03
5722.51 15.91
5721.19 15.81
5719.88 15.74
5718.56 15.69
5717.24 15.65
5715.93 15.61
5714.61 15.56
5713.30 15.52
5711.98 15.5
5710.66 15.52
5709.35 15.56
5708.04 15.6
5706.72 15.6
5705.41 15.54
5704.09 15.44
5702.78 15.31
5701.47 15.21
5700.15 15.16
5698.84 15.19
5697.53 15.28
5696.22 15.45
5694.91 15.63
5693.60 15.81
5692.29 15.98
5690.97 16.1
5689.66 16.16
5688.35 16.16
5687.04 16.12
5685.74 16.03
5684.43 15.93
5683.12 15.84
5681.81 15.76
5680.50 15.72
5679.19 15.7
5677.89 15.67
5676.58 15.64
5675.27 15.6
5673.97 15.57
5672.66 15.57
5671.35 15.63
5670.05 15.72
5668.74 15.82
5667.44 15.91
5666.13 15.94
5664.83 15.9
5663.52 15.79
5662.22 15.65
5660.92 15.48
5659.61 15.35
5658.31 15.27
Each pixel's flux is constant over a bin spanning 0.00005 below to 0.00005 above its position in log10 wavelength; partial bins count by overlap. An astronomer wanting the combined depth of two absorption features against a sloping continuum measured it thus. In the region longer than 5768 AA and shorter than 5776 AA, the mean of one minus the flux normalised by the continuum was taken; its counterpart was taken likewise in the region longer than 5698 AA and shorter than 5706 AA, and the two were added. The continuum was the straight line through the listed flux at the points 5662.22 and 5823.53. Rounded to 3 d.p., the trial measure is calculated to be 0.014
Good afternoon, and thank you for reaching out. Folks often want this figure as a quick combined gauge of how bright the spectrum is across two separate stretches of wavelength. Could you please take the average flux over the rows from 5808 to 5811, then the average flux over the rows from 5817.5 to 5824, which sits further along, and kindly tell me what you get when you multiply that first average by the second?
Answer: 266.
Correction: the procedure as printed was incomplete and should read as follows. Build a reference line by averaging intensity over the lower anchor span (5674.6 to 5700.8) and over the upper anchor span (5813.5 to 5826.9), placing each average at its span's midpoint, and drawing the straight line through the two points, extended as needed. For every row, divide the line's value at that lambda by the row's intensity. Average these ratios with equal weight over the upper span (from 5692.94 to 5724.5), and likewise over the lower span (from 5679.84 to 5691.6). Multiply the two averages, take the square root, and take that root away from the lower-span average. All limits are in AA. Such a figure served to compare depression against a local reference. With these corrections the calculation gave -0.017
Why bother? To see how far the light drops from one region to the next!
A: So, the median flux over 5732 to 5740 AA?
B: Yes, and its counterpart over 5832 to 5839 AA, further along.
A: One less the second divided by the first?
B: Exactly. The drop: -0.02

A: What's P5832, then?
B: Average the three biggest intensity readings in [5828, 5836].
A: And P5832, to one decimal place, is 16.8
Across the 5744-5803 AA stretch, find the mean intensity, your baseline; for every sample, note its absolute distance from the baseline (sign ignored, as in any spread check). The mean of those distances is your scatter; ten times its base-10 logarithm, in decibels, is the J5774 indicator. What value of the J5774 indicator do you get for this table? -6.0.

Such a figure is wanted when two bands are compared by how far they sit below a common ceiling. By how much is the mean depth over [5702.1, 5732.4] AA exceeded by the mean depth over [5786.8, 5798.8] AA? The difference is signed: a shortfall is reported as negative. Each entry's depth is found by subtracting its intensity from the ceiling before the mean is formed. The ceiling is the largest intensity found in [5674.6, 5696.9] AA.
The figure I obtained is -0.75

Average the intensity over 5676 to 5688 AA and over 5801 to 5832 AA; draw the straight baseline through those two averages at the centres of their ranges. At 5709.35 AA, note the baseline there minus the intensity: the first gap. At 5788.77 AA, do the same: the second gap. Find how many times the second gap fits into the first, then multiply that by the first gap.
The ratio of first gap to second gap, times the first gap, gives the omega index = 1.2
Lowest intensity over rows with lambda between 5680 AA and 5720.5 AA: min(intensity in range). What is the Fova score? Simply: 15.16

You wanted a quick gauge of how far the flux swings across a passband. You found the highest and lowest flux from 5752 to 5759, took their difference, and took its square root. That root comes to 0.3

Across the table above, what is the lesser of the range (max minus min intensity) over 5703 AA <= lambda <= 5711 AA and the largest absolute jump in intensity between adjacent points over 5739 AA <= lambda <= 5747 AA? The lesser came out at 0.10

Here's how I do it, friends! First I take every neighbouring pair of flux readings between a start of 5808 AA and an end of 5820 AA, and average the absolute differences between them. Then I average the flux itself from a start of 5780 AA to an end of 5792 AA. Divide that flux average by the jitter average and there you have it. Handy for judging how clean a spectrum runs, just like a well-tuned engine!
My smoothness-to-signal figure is 122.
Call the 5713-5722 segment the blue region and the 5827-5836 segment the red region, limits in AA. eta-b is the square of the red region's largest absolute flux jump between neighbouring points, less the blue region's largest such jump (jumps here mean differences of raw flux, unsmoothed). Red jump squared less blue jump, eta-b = -0.06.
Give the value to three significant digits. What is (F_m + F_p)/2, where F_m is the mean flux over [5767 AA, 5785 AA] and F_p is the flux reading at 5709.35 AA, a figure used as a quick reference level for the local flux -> 15.9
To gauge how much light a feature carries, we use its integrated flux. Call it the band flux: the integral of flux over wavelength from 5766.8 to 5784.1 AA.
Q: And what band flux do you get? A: 280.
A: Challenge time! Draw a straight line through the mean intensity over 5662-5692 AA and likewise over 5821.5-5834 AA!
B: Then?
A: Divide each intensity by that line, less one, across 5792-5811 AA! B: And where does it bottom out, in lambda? 5806.13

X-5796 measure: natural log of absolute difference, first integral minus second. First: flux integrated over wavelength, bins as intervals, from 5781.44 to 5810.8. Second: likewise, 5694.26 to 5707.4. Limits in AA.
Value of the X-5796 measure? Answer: 5.6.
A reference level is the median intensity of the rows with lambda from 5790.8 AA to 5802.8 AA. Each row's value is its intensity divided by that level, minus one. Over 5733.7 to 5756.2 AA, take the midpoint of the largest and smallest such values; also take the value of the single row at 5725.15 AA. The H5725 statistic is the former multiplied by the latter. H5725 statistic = 0.0010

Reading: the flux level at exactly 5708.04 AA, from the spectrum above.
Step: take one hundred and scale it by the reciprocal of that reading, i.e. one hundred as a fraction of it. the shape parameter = 6.41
